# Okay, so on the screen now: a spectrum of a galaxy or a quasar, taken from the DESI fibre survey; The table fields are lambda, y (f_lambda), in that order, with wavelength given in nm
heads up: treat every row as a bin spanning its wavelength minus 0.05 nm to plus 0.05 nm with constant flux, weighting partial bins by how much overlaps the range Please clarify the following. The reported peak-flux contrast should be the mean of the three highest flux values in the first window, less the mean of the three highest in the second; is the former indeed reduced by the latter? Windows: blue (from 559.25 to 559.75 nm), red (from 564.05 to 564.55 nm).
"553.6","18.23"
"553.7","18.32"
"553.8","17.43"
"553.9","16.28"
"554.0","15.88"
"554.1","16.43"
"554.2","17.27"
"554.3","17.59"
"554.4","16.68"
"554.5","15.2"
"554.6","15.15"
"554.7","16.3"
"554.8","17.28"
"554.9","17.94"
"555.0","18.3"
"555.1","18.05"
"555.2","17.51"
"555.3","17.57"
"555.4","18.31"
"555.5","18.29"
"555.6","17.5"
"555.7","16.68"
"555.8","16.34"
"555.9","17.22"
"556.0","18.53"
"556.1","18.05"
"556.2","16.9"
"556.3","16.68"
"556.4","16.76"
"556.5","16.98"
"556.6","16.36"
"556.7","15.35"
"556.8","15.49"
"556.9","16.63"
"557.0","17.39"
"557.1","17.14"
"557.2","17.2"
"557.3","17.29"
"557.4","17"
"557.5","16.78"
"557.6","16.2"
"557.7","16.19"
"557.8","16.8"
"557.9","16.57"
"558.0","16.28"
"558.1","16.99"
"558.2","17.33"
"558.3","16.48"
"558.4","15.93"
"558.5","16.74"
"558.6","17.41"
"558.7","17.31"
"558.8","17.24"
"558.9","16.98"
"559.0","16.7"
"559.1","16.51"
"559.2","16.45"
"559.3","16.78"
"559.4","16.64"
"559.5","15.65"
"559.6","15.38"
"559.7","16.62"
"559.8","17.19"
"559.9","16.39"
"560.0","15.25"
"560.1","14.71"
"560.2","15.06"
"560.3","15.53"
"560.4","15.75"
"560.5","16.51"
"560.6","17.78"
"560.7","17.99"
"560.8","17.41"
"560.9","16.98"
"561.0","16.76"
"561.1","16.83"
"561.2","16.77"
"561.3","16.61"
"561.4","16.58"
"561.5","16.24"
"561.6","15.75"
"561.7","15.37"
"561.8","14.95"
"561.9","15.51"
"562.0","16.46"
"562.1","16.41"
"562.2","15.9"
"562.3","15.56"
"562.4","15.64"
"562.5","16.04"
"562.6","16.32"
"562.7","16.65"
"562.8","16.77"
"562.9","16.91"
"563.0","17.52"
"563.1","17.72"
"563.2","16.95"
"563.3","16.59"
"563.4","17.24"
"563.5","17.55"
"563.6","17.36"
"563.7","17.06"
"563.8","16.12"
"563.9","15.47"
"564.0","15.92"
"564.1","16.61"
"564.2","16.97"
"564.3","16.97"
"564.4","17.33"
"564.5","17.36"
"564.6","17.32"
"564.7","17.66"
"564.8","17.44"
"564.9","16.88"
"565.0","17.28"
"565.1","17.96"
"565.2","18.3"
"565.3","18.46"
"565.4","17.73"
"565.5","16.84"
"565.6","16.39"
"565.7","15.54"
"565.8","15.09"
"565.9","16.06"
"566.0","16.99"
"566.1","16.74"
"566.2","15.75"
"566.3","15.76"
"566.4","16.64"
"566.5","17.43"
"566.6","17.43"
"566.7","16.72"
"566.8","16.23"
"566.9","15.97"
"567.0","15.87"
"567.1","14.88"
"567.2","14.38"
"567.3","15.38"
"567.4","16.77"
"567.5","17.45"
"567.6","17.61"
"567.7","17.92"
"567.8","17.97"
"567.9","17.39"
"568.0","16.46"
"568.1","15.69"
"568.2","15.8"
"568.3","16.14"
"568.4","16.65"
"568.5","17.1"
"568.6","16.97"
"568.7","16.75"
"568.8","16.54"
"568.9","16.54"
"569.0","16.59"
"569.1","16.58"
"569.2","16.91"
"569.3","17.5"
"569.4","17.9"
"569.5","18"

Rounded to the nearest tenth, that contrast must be -0.5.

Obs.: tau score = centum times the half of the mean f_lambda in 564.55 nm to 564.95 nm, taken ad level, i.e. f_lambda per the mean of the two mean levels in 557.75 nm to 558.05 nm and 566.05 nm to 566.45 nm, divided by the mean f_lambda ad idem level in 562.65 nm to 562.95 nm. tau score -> 52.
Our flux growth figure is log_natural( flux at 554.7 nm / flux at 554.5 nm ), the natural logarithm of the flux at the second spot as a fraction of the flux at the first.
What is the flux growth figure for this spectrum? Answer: 0.070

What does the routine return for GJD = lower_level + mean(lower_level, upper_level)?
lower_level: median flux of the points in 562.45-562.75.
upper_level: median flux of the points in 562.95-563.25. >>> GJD 33.2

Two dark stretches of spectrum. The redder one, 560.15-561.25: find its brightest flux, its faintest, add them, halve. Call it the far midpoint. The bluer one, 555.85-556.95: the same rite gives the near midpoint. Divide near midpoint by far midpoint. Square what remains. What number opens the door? 1.05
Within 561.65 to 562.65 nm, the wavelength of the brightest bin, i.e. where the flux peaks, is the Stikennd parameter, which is 562.0 nm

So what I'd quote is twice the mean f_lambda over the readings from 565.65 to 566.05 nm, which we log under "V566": 31.8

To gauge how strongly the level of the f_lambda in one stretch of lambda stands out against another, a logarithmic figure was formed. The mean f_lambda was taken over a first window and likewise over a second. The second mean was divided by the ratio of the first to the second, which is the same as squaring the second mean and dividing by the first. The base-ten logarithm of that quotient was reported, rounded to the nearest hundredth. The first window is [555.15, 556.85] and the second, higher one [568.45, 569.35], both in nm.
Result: 1.22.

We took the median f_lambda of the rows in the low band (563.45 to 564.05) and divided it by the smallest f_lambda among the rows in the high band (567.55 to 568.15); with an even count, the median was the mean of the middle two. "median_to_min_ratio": 1.057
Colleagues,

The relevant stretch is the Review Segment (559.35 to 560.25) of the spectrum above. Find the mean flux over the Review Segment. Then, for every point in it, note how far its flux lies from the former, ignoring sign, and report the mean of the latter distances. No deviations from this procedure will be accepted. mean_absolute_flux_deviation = 0.7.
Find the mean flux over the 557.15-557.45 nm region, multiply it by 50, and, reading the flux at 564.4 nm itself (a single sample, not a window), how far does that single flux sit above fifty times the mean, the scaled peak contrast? -841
